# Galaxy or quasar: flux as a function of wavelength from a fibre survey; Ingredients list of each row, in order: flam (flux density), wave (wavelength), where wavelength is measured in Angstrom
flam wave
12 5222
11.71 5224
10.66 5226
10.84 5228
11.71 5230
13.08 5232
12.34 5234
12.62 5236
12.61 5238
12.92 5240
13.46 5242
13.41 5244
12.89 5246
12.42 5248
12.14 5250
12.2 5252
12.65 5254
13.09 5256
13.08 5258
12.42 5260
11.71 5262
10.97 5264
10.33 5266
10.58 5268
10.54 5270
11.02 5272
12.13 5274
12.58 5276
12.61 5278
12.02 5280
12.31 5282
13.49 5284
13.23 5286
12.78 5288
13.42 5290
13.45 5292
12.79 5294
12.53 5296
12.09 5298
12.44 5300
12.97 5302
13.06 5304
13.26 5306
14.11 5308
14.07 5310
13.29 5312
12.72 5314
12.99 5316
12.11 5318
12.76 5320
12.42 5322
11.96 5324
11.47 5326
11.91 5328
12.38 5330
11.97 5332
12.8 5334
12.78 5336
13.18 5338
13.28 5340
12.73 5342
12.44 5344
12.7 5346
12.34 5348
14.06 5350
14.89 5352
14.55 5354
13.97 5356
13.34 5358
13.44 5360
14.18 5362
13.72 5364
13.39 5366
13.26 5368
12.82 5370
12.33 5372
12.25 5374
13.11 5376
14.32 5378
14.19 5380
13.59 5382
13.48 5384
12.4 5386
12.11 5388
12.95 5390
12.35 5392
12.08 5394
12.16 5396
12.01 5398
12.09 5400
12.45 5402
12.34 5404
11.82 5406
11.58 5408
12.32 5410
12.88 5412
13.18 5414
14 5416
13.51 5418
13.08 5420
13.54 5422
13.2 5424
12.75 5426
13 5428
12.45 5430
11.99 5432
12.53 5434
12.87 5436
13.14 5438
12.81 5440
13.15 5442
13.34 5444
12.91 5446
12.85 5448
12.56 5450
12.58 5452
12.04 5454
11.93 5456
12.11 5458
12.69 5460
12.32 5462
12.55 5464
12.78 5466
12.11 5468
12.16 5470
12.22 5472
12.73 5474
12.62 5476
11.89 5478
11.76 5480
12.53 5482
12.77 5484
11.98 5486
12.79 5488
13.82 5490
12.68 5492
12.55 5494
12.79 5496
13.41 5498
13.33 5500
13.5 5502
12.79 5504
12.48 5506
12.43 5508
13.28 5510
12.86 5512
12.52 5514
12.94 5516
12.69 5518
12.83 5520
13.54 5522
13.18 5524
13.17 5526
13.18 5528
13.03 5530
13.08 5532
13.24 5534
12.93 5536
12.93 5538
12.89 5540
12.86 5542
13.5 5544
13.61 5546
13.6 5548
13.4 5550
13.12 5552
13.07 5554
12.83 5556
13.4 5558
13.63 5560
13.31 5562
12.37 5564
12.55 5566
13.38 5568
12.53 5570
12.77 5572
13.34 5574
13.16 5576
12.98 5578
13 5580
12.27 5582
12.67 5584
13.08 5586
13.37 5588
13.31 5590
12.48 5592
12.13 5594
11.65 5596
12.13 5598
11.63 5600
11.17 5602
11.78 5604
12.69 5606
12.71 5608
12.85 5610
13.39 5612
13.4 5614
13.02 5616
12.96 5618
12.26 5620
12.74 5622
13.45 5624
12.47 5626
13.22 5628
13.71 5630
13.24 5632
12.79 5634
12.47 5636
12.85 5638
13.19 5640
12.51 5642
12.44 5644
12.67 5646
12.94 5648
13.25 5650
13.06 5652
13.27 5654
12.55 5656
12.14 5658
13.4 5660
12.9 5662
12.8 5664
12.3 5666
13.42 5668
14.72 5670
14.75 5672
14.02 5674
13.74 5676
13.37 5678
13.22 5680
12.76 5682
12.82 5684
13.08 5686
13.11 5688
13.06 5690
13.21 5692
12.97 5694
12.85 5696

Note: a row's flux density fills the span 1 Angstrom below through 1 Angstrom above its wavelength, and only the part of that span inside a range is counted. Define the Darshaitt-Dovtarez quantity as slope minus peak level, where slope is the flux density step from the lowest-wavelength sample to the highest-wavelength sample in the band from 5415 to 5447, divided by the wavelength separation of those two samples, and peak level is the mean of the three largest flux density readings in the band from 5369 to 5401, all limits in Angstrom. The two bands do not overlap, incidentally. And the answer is -14.1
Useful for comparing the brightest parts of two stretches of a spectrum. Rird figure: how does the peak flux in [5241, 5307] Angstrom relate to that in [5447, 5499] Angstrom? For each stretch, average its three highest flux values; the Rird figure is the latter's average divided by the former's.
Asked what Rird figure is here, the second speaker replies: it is 0.99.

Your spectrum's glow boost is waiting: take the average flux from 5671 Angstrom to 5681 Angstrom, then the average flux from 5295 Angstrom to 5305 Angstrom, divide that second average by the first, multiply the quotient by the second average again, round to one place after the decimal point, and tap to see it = 11.5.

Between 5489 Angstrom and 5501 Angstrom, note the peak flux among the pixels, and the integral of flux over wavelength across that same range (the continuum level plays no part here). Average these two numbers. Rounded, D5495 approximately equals 85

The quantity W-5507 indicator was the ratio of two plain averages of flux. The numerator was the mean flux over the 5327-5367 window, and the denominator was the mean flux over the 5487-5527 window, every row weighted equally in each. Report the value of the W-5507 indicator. 1.02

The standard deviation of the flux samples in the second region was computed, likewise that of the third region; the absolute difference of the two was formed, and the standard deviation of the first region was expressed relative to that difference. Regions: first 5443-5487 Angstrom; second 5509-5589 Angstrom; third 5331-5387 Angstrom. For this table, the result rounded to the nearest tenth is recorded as 1.0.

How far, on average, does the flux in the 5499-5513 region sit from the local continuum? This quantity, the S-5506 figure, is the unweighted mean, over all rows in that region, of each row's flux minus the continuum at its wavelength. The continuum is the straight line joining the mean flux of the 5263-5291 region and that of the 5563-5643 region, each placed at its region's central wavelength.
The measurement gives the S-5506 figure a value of 0.4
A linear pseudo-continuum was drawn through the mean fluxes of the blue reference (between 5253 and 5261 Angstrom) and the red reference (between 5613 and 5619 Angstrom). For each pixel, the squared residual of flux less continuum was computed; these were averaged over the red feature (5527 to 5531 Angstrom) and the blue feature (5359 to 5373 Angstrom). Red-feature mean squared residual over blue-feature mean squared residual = 0.0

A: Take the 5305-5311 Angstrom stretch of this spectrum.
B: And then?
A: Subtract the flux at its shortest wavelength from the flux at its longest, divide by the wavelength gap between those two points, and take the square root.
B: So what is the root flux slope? 0.45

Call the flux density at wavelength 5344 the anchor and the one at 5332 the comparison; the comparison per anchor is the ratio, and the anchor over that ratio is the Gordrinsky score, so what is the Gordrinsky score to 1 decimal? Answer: 12.9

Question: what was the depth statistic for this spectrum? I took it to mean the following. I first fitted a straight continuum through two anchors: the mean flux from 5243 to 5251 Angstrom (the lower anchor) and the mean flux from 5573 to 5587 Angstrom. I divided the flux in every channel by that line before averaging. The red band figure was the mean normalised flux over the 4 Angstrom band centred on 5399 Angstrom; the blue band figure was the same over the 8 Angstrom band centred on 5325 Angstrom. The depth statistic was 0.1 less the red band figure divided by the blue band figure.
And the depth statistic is -0.91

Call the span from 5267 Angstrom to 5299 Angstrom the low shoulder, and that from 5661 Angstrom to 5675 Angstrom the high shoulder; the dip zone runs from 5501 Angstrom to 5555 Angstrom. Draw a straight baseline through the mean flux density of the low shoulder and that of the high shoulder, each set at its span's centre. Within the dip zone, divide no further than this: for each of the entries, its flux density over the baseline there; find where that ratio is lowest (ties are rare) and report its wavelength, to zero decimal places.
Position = 5508 Angstrom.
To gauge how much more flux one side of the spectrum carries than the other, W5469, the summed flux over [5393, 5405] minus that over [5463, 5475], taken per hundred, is -0.014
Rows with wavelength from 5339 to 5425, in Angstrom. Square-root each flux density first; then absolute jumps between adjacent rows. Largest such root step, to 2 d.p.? 0.24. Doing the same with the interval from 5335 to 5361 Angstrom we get 0.24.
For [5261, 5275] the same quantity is 0.16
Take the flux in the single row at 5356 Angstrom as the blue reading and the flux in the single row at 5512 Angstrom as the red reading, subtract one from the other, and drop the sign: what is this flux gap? 1.11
